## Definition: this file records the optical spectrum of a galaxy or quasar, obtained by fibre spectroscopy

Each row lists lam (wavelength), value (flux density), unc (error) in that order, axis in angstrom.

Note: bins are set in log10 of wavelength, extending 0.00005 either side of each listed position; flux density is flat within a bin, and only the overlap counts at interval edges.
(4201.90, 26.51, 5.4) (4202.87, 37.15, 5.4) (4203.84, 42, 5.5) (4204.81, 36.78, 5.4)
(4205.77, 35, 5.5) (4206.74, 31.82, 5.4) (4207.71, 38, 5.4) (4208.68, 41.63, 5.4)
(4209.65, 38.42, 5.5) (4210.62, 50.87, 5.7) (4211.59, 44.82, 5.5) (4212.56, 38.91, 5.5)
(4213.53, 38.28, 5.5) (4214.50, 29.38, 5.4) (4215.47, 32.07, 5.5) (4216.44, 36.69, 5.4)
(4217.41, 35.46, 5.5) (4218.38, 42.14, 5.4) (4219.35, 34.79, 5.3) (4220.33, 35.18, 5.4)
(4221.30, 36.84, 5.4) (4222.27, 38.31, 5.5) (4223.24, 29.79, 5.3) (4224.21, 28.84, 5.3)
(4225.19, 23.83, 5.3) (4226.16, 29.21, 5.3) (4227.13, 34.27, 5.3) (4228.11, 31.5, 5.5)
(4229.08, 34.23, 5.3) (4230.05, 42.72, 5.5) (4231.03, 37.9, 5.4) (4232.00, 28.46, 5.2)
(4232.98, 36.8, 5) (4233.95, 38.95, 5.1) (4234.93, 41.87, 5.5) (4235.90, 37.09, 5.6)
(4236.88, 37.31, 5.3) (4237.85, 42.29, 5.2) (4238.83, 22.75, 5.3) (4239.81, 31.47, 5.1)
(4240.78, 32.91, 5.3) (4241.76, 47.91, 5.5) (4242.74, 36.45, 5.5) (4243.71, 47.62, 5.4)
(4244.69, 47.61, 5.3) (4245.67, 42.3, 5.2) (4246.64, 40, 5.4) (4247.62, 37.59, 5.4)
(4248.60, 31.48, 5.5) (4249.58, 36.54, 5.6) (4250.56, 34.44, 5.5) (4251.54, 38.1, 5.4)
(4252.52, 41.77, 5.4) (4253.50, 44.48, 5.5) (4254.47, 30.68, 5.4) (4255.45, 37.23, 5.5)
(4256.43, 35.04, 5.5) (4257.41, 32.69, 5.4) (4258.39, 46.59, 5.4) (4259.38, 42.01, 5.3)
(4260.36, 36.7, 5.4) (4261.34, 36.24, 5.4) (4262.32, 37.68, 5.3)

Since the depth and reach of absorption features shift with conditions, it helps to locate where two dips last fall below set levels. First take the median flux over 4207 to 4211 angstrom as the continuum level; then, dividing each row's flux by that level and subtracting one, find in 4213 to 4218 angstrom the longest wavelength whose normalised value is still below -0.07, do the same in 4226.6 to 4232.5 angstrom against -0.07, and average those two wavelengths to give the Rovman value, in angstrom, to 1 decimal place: 4224.7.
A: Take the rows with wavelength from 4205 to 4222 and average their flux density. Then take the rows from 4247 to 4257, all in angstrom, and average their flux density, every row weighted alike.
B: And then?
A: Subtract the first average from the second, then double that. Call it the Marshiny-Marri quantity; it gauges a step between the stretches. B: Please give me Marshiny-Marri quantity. -2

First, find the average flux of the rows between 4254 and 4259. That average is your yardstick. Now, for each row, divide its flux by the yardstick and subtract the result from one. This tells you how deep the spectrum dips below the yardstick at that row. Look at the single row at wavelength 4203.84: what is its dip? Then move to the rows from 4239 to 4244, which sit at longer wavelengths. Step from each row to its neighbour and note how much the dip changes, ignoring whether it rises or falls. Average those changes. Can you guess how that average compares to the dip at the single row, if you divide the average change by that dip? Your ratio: -2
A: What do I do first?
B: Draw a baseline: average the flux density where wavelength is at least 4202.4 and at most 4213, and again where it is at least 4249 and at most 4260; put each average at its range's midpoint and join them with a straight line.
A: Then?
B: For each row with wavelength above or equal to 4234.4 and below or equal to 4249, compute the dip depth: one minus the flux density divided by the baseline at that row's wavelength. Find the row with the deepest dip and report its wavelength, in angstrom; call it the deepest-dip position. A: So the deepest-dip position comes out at 4238.83 angstrom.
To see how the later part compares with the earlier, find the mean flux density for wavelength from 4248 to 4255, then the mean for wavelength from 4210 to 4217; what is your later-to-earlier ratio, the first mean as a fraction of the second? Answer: 0.95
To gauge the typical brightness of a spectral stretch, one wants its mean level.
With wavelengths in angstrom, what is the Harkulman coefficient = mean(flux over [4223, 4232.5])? 32.1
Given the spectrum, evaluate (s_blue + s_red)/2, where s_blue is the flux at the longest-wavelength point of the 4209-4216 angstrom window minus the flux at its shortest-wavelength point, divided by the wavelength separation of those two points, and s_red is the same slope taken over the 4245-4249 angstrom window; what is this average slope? -2.4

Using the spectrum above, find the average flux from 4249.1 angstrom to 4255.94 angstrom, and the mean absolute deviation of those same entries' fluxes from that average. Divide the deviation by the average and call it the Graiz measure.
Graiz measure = 0.088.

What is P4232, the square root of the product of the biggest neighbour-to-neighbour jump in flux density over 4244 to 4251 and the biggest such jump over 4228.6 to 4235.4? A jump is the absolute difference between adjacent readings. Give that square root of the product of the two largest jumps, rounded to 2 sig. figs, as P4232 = 7.6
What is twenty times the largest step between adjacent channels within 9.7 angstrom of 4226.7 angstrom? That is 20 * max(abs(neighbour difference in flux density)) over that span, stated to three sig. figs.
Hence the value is 189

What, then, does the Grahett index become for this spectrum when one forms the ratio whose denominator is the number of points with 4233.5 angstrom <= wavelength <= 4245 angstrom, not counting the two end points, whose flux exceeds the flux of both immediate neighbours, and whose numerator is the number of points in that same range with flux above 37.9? 1.5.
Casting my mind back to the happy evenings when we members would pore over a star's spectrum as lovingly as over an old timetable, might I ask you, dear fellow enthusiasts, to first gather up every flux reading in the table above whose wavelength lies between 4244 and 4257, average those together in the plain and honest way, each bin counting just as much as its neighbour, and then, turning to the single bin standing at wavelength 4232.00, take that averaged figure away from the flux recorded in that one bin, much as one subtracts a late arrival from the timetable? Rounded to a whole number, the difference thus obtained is -10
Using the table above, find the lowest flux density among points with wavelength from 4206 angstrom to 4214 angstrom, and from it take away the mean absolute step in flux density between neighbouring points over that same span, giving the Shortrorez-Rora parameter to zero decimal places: 26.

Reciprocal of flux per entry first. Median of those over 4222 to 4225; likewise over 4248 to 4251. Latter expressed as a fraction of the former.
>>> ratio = 0.86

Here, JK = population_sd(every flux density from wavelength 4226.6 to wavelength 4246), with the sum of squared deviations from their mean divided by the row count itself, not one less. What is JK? 6.4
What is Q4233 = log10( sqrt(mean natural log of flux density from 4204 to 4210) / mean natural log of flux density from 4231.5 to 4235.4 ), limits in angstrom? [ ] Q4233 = -0.276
